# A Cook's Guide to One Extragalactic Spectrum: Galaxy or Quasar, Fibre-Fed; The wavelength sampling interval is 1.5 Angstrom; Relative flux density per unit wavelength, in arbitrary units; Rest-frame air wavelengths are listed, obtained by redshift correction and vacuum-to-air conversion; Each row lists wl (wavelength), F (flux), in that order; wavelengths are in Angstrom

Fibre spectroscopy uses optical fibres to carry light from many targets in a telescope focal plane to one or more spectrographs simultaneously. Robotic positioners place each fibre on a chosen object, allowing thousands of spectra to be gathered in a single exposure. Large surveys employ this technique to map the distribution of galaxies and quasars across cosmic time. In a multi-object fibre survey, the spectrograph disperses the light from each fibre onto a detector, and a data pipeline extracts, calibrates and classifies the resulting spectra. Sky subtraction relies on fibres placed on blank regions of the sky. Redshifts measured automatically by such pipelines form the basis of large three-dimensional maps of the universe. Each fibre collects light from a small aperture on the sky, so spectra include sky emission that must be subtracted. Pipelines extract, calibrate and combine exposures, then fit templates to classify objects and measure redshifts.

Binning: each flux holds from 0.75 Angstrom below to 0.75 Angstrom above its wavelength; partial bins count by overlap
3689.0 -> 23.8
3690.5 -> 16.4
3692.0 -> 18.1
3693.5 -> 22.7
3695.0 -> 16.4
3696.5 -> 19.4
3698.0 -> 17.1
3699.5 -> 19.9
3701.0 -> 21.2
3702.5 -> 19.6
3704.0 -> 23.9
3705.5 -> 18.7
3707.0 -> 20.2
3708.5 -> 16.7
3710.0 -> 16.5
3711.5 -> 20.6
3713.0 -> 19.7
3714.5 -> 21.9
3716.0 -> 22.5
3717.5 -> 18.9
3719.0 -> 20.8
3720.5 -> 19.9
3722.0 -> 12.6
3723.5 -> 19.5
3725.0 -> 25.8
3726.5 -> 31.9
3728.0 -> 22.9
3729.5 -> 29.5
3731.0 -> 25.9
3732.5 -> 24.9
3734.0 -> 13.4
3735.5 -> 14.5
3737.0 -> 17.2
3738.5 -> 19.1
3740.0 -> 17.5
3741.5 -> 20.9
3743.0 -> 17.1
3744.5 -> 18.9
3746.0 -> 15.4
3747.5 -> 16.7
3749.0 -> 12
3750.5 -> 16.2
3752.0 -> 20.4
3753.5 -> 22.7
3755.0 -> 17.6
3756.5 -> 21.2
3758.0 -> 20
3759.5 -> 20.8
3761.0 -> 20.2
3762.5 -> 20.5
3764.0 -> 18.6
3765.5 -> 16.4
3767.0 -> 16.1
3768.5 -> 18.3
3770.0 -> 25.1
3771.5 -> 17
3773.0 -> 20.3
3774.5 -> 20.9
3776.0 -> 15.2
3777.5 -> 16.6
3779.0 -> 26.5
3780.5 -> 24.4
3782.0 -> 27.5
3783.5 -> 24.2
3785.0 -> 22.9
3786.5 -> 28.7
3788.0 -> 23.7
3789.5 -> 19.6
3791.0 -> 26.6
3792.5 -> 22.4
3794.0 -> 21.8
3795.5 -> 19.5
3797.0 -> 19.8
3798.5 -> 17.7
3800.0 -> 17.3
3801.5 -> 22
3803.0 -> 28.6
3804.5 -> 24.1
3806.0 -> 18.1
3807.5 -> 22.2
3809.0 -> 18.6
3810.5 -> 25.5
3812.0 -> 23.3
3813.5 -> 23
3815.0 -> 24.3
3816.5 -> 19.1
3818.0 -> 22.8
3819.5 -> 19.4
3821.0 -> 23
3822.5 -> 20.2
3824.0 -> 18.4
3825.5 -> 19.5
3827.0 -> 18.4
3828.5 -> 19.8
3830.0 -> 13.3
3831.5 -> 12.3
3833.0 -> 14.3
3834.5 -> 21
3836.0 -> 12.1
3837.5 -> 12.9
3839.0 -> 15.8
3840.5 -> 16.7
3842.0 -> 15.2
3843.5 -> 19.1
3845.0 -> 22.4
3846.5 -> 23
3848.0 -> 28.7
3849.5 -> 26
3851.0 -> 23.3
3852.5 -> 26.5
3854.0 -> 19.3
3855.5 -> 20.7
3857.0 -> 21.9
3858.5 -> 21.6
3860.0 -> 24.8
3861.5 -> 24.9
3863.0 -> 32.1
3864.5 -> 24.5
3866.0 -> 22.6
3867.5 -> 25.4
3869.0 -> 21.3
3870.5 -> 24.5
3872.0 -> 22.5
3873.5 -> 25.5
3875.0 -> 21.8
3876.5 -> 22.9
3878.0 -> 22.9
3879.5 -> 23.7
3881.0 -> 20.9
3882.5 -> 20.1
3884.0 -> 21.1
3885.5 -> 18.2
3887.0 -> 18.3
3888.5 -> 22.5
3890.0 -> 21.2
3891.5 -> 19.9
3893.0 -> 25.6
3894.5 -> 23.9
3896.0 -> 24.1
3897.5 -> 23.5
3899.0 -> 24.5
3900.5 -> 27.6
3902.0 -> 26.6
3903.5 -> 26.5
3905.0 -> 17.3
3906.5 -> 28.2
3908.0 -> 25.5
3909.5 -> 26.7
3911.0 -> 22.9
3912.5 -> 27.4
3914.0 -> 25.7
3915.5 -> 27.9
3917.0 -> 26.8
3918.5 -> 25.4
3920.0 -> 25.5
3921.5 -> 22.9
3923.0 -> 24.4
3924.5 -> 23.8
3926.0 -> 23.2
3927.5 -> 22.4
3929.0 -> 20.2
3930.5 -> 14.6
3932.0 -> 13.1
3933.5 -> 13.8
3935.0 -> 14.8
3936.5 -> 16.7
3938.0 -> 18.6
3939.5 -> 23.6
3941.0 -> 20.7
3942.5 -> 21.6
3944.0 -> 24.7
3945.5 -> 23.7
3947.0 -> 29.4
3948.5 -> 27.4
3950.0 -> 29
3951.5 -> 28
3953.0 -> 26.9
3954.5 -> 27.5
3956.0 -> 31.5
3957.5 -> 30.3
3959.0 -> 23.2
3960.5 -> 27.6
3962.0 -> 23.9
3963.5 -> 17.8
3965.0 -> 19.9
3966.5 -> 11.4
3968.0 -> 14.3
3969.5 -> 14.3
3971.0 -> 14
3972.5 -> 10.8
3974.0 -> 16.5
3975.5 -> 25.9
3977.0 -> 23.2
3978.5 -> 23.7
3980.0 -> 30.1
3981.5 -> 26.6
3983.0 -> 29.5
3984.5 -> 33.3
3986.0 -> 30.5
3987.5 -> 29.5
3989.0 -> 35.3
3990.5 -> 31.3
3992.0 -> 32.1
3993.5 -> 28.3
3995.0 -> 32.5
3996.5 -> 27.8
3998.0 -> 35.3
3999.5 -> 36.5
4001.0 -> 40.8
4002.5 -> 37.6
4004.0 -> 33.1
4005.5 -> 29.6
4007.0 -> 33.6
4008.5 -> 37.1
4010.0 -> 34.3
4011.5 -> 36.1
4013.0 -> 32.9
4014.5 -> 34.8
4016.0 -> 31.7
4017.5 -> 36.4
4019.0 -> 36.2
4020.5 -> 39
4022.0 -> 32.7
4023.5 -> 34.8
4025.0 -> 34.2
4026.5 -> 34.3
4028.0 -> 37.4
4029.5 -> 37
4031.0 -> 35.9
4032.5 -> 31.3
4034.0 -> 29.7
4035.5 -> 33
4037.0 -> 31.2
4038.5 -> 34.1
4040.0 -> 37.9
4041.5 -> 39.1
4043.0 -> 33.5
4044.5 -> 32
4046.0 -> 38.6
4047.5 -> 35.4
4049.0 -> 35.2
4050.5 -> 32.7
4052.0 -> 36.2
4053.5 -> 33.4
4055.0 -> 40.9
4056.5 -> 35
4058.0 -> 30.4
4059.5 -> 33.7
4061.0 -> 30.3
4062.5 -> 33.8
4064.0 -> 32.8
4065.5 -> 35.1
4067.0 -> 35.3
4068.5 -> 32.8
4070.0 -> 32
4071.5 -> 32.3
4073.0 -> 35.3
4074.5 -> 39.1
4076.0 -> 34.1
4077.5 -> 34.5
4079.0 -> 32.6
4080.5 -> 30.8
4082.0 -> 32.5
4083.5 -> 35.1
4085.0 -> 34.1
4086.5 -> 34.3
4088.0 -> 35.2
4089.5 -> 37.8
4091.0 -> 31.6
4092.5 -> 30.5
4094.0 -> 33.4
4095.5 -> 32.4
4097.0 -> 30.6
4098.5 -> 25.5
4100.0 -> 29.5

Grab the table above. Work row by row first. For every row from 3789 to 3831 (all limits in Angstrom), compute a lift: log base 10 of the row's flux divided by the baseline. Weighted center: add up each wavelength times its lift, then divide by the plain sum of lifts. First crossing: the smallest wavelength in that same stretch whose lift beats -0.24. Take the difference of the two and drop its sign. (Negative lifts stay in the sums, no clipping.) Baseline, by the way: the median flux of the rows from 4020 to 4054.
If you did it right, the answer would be 19.9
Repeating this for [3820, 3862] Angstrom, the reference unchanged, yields 17.9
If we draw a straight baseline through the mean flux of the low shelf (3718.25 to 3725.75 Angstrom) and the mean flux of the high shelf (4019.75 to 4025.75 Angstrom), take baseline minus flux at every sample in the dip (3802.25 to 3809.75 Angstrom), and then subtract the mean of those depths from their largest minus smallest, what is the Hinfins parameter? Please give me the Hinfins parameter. 8.9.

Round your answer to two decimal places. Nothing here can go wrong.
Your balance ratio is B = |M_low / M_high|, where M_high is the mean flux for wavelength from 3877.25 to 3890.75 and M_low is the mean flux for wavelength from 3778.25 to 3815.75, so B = 1.09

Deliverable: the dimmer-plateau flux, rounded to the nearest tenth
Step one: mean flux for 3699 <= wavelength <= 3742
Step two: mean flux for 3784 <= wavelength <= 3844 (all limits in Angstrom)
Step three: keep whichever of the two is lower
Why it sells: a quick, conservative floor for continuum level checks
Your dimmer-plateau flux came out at 20.1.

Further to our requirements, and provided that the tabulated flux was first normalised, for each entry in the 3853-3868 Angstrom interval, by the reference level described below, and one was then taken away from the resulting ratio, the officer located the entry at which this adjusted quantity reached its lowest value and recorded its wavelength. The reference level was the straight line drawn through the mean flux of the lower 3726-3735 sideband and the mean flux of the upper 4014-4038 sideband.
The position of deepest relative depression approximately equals 3854.0 Angstrom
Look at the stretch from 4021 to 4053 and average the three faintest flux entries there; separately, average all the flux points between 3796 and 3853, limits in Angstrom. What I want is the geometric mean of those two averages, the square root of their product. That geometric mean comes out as 25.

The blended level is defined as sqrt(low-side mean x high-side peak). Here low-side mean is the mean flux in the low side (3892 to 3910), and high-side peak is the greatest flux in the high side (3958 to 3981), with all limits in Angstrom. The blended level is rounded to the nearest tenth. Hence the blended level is 27.4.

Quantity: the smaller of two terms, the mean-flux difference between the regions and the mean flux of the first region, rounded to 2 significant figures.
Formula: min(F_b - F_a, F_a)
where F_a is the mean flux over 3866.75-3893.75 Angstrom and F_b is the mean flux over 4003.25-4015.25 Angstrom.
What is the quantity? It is 12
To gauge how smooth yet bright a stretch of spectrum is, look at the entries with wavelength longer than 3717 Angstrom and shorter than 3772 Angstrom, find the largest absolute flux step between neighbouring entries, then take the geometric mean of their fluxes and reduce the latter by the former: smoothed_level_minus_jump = 8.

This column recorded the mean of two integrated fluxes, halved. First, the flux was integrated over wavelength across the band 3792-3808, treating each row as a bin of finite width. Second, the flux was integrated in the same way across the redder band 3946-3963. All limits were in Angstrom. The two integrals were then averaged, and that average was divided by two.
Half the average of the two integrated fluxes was 202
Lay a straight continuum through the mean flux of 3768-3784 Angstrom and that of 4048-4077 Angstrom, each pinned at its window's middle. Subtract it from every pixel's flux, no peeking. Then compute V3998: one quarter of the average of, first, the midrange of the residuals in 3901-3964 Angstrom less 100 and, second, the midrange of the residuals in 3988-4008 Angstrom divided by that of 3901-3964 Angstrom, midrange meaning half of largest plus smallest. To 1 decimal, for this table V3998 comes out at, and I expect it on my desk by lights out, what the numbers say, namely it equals -13.4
